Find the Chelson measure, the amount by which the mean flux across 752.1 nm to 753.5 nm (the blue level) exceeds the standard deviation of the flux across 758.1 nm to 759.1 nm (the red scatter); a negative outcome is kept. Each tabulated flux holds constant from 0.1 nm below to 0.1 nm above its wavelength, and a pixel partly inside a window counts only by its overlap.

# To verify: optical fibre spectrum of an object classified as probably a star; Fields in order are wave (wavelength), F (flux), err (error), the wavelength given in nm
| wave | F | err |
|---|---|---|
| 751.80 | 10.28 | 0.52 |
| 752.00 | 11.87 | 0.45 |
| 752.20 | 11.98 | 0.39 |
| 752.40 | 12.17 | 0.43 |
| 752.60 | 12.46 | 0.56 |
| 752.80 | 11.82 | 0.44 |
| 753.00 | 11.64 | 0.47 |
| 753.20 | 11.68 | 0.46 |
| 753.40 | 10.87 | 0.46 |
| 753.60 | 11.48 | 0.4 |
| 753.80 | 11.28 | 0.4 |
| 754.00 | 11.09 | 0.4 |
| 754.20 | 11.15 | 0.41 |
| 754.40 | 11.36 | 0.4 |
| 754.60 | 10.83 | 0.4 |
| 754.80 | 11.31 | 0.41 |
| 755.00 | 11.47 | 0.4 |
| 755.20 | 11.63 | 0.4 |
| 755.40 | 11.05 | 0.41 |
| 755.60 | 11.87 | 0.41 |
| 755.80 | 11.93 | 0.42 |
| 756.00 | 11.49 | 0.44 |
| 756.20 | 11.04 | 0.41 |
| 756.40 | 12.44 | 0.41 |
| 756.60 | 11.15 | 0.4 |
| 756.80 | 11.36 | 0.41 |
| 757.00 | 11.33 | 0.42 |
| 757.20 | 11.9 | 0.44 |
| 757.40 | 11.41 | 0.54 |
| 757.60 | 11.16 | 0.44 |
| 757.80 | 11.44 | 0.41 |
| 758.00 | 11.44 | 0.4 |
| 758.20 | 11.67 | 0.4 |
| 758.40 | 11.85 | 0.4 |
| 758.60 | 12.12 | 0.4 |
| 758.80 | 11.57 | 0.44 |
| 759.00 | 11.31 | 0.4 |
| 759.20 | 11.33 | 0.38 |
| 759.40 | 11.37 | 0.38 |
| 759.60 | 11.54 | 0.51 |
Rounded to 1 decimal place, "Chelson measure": 11.5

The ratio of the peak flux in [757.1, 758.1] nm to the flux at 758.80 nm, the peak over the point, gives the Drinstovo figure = 1.03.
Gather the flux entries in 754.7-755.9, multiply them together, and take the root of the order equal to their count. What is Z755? 11.54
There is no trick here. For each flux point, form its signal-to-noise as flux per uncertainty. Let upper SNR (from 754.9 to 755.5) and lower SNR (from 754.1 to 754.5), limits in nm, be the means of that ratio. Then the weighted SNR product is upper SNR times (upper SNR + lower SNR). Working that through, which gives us 1582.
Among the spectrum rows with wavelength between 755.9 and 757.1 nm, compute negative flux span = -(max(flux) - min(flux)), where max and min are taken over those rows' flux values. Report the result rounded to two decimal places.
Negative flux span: -1.40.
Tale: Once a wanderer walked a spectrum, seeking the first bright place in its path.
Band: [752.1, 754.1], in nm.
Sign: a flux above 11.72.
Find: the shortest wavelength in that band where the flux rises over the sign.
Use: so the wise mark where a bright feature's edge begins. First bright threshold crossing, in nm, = 752.20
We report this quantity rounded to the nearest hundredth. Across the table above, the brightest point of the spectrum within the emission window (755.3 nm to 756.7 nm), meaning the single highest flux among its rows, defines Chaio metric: 12.44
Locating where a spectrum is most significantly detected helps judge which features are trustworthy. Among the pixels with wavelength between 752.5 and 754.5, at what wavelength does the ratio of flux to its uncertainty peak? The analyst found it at 753.60 nm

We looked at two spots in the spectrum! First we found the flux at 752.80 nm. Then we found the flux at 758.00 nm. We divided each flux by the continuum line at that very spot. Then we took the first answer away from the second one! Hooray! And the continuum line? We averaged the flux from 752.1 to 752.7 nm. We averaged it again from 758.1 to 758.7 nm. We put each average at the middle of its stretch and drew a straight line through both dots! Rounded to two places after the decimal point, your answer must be -0.01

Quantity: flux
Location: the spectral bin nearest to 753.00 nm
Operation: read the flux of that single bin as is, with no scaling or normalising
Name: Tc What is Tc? 11.64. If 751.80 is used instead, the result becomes 10.28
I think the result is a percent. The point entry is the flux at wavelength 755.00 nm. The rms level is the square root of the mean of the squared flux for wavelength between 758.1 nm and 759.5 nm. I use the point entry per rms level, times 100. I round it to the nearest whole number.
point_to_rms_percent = 99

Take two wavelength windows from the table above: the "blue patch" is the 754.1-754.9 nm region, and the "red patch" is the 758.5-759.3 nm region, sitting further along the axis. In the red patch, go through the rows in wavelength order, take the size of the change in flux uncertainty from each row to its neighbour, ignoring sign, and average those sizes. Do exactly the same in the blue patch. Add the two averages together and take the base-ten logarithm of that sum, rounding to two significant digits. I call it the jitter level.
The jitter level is -1.4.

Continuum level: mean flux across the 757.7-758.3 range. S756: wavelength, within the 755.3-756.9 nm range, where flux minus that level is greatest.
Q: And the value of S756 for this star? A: 756.40 nm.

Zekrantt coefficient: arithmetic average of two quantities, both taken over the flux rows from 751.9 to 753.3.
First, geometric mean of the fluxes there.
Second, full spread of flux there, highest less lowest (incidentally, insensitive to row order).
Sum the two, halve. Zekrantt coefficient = 6.38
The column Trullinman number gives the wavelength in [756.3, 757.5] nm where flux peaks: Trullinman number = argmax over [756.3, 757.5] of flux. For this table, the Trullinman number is 756.40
